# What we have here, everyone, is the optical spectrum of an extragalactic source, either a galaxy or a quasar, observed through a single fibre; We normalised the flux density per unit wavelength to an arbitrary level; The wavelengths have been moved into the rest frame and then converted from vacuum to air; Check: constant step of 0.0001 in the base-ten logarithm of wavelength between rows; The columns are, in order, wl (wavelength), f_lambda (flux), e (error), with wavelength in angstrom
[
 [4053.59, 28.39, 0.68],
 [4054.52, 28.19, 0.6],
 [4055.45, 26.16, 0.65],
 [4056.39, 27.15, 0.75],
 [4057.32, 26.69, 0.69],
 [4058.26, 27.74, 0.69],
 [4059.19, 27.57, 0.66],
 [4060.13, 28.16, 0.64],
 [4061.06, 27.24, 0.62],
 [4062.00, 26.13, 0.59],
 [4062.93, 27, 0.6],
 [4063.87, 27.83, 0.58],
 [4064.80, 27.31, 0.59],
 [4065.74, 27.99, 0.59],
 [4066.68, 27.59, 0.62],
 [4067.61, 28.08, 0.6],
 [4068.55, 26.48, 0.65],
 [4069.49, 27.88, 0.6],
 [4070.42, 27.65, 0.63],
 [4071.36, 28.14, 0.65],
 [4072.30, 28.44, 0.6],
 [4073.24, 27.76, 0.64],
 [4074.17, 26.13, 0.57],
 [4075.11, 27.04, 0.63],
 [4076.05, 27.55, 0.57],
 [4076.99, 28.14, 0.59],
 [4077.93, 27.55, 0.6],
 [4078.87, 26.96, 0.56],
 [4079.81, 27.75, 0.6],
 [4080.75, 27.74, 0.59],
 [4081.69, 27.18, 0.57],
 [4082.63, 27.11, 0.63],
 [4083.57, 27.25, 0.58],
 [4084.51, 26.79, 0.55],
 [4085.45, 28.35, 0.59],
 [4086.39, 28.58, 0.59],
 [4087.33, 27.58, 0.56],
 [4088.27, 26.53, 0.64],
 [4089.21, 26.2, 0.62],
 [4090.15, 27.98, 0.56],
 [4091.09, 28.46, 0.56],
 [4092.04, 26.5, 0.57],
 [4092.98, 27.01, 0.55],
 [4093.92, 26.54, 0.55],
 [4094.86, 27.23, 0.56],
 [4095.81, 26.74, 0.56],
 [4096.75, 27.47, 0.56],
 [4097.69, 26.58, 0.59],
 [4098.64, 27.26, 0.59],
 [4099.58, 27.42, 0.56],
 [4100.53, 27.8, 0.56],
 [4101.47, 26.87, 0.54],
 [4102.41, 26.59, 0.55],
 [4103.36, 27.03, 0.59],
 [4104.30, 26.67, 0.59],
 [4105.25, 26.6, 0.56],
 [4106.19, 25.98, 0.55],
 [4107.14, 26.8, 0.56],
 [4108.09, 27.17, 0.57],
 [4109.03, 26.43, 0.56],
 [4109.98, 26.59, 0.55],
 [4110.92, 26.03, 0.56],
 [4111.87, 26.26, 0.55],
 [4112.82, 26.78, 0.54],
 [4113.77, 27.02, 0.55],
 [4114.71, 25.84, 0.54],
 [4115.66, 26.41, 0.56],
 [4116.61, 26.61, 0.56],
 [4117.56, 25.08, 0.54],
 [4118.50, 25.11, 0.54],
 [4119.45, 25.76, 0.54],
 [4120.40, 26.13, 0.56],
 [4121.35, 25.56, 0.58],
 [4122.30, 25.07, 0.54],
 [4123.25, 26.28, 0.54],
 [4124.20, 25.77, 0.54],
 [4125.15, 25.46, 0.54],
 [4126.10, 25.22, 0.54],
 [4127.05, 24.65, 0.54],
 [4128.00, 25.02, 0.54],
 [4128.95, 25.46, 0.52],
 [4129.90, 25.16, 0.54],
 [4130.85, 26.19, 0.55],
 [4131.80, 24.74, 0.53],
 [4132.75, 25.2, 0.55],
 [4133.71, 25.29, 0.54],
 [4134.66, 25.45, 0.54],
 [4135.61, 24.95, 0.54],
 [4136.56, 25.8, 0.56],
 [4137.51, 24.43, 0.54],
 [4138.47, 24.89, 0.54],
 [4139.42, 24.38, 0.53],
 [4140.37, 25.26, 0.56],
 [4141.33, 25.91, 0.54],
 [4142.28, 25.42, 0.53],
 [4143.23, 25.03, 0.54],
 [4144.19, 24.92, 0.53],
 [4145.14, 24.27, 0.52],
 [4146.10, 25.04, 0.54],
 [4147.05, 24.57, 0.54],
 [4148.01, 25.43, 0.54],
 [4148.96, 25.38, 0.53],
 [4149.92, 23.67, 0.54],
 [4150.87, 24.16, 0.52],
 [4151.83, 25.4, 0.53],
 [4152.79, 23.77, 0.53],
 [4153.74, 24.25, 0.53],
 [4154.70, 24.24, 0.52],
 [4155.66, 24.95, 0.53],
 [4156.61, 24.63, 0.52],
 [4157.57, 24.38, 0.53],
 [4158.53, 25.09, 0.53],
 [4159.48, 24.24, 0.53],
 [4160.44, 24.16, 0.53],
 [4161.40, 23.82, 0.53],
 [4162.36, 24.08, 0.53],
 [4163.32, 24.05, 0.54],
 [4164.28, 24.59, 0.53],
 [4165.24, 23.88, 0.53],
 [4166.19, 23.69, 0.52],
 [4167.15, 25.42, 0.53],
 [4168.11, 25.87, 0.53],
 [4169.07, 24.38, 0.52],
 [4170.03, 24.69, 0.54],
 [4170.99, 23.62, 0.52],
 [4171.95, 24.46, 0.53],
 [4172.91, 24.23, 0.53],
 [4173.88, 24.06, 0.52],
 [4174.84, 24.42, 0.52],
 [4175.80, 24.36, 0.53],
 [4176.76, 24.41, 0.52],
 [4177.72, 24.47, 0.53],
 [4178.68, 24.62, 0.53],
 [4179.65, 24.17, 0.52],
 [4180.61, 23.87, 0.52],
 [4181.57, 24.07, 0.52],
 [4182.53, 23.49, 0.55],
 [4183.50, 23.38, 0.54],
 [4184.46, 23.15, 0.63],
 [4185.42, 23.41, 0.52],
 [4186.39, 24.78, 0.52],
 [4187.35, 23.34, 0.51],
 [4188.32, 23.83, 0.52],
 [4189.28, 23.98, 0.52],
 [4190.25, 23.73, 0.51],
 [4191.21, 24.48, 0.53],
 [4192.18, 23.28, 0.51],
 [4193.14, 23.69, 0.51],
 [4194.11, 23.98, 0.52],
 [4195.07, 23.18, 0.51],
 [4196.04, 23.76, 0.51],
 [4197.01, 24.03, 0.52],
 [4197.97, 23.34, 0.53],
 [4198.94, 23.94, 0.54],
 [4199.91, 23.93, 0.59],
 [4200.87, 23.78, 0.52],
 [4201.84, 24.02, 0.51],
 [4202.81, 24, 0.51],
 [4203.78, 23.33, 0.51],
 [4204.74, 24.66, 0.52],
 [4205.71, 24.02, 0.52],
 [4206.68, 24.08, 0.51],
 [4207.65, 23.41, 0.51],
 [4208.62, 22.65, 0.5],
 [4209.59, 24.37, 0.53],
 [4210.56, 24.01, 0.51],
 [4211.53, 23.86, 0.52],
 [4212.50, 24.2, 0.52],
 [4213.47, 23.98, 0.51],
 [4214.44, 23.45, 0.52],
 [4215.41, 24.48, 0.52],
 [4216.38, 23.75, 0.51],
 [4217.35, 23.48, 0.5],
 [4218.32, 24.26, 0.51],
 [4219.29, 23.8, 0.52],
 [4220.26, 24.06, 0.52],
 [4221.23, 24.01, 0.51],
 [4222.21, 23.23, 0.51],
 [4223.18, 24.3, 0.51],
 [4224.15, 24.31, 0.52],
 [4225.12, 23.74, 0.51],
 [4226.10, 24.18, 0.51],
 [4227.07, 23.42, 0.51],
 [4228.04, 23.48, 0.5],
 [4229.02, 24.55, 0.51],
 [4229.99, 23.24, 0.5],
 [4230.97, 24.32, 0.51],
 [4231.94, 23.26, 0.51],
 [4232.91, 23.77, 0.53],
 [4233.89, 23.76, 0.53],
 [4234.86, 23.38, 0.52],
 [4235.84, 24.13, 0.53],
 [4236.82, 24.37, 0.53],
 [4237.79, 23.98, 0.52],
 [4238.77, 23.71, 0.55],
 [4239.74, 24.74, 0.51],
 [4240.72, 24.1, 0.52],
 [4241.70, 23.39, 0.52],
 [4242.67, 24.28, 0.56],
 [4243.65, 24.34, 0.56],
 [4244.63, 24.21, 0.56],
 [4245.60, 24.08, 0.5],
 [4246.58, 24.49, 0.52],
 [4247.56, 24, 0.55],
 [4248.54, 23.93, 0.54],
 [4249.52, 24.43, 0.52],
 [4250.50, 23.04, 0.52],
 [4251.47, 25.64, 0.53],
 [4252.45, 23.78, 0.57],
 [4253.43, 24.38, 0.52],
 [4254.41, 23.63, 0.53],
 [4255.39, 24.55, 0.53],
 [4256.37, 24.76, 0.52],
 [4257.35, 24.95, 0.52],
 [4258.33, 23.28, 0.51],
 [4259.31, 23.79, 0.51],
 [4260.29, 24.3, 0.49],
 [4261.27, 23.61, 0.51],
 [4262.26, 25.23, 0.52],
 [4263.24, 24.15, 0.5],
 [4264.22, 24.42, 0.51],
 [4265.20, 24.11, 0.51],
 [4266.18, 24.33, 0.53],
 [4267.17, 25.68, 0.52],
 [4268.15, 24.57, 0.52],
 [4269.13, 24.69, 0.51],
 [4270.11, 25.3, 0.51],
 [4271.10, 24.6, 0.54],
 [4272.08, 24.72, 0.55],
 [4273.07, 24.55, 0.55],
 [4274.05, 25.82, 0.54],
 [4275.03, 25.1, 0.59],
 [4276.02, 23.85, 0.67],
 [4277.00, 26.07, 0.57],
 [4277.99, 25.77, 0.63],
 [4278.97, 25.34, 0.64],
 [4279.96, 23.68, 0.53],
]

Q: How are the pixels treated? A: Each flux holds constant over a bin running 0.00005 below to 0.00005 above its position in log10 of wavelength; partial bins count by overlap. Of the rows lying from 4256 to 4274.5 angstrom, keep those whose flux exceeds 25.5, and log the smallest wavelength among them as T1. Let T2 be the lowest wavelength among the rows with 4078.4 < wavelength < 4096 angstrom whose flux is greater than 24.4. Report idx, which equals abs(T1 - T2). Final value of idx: 188.3 angstrom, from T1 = 4267.17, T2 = 4078.87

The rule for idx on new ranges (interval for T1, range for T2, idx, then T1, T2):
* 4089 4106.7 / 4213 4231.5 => 126.2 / 4089.21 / 4215.41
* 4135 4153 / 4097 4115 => 38.9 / 4136.56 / 4097.69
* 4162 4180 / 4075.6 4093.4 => 92.1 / 4168.11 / 4076.05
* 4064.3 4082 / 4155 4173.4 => 90.9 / 4064.80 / 4155.66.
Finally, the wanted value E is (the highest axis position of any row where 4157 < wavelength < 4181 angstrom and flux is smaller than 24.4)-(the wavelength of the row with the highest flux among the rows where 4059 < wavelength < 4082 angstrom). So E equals 108.3 angstrom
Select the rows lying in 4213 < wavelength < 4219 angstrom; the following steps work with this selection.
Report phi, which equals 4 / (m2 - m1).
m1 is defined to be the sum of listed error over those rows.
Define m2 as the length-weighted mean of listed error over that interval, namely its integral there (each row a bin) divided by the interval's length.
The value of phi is -1.56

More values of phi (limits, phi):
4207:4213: -1.55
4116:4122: -1.45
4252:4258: -1.50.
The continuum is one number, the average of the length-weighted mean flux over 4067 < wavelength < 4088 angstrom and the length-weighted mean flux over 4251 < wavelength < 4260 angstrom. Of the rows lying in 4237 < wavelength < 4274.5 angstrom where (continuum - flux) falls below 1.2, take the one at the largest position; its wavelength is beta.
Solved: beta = 4274.05 angstrom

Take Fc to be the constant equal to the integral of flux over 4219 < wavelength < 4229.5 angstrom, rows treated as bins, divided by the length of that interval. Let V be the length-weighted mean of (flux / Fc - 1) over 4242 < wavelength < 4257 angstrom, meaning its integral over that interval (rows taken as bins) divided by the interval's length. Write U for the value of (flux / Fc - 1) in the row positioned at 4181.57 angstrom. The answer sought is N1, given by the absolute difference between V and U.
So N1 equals 0.01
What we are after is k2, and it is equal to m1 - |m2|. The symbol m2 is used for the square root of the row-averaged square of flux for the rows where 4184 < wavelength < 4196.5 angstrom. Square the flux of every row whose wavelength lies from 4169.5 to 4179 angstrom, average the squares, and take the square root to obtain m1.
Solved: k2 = 0.6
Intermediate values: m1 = 24.3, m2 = 23.7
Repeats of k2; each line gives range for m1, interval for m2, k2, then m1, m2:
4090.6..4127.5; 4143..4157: 1.8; 26.4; 24.7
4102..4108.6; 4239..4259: 2.5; 26.7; 24.2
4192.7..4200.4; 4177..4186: -0.1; 23.7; 23.9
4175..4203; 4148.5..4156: -0.6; 23.9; 24.5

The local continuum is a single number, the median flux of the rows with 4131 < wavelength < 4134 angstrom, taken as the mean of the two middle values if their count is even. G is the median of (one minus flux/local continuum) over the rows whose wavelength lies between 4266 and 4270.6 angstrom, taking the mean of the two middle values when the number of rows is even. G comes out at 0.02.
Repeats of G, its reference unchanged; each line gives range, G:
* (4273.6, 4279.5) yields -0.01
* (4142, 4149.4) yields 0.01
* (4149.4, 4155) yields 0.04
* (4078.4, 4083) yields -0.08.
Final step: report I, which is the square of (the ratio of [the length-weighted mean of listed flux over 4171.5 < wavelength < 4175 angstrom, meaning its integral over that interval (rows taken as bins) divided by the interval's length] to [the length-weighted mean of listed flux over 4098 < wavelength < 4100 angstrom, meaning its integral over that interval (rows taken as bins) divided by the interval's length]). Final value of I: 0.79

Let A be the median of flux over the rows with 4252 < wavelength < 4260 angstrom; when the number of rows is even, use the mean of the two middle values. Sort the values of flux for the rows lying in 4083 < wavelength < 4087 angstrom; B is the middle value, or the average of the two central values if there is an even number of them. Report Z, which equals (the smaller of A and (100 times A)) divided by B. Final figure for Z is 0.87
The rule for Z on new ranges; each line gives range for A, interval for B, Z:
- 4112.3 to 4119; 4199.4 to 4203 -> 1.10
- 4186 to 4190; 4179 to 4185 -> 1.01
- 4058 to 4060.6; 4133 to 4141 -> 1.10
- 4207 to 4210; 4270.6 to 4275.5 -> 0.95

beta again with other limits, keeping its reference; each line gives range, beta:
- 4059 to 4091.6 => 4091.09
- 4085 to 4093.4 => 4092.98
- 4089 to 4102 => 4101.47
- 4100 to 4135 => 4134.66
